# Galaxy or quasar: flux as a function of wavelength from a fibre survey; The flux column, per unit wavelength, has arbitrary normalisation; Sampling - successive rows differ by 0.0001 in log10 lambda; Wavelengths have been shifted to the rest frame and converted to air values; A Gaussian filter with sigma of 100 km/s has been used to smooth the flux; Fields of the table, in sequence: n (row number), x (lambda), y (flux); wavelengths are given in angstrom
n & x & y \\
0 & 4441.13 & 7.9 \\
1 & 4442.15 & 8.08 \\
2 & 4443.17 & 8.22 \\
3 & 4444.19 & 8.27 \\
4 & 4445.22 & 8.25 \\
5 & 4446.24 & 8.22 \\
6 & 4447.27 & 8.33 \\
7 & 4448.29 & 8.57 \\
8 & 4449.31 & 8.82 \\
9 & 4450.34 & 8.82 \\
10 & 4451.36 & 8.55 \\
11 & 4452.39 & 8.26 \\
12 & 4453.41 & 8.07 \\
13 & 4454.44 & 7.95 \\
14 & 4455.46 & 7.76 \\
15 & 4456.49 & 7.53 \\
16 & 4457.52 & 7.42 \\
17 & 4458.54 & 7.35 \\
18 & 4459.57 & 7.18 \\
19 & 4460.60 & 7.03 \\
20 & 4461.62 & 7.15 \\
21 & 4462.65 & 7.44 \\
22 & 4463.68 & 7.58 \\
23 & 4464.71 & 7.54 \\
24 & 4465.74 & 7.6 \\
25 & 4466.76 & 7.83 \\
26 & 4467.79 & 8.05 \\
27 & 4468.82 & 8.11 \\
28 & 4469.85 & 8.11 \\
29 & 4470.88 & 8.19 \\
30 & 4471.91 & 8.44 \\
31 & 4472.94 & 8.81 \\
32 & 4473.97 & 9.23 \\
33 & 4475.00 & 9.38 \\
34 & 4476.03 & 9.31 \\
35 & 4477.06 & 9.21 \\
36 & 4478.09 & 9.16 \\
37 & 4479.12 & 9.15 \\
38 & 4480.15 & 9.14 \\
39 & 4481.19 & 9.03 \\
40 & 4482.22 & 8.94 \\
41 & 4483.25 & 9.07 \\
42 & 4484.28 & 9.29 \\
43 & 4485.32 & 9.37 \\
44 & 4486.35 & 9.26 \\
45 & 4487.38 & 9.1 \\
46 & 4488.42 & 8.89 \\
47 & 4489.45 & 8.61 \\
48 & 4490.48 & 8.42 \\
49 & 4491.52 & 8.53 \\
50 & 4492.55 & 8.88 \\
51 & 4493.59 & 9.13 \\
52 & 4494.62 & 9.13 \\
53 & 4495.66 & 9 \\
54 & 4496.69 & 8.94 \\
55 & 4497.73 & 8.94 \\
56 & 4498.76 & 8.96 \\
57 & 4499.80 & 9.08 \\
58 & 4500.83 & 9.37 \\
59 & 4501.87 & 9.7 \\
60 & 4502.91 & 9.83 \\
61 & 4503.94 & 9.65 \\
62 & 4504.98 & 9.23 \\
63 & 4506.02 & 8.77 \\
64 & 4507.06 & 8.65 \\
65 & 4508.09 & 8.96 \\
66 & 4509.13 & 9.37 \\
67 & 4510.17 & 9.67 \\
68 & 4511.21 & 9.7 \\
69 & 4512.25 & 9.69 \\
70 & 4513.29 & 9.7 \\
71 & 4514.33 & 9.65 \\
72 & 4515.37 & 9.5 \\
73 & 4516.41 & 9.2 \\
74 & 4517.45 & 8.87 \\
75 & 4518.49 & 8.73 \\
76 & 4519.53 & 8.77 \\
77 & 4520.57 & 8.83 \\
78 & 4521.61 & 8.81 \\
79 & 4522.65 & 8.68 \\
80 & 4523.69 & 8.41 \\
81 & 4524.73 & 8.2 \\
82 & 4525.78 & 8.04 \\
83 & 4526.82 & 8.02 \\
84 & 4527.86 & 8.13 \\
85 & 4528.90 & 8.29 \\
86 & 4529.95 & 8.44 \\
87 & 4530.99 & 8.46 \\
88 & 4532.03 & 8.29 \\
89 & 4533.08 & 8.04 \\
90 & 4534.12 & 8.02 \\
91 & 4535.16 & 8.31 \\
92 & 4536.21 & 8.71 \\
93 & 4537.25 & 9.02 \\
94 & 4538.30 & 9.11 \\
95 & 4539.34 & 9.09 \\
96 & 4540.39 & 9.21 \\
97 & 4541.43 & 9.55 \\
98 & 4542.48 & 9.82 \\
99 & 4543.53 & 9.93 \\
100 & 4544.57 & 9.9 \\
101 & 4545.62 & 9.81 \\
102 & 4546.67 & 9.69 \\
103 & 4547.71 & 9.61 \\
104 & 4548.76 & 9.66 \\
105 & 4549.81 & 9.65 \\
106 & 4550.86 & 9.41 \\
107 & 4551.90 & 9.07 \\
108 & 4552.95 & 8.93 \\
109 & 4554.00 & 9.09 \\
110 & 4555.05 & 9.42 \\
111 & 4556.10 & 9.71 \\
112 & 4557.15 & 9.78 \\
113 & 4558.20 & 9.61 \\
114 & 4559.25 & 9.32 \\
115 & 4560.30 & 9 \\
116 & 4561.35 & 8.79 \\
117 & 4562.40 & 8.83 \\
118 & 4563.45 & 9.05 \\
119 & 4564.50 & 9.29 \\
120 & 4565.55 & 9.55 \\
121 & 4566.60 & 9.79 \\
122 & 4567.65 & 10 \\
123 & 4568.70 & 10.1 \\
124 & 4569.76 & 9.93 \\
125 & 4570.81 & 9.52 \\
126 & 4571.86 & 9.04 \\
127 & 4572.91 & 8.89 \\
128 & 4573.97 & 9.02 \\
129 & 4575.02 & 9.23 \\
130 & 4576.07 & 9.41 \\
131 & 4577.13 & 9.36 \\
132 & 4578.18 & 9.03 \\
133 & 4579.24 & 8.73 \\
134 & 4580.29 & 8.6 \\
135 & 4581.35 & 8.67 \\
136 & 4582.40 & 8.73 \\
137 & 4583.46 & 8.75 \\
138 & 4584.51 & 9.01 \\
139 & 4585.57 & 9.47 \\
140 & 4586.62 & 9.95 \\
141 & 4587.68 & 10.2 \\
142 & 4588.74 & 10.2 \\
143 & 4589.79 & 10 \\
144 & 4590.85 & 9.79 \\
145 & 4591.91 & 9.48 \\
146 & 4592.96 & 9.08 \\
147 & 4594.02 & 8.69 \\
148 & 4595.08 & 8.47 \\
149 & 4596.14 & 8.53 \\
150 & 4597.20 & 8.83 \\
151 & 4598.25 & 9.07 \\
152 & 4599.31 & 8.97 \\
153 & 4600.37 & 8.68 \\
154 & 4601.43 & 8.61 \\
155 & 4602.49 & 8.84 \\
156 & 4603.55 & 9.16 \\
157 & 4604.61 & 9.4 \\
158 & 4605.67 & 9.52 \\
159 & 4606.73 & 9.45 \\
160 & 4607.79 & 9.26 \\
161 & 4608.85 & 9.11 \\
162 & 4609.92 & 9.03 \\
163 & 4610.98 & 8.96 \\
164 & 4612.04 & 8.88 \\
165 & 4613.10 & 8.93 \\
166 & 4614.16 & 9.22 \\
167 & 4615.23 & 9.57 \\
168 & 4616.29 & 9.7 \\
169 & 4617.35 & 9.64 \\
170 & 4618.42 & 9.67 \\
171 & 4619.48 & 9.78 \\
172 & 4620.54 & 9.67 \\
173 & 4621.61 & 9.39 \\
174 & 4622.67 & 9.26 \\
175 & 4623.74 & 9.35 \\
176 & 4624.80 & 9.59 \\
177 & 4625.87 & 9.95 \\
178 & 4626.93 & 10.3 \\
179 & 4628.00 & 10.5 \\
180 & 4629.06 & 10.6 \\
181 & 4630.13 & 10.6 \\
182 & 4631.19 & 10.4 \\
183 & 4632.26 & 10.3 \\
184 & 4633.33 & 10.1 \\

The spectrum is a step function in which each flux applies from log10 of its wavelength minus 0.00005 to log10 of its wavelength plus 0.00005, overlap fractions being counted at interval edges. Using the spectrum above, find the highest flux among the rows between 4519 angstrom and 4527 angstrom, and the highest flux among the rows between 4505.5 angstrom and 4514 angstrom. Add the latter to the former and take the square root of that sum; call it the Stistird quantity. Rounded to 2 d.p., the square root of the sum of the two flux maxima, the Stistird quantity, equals 4.30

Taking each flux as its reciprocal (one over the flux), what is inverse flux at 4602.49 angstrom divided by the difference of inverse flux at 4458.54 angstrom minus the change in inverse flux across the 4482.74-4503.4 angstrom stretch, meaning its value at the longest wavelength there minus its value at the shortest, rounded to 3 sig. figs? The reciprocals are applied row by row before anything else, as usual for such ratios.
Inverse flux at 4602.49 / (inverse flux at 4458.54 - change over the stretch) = 0.782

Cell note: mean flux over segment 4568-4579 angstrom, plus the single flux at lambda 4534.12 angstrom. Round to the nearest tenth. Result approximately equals 17.4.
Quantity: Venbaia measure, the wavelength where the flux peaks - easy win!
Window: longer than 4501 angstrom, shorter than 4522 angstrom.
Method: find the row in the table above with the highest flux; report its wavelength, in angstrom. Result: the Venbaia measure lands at 4502.91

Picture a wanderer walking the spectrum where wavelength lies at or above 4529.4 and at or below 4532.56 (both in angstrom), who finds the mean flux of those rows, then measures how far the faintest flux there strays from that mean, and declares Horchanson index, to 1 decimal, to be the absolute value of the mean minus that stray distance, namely 8.3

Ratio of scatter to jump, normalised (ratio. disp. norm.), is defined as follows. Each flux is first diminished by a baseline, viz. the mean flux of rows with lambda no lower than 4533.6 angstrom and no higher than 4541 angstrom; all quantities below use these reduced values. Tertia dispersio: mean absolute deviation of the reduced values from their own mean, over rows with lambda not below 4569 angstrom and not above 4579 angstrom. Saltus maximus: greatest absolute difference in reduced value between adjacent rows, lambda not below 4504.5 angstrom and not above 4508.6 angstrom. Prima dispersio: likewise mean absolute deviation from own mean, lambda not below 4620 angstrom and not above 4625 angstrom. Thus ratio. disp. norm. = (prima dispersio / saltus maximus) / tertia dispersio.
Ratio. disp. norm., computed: 1.2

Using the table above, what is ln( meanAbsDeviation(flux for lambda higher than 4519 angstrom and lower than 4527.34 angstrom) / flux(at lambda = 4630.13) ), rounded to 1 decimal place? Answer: -3.6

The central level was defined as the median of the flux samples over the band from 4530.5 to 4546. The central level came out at 9.1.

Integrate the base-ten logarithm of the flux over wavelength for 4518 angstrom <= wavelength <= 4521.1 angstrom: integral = 3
